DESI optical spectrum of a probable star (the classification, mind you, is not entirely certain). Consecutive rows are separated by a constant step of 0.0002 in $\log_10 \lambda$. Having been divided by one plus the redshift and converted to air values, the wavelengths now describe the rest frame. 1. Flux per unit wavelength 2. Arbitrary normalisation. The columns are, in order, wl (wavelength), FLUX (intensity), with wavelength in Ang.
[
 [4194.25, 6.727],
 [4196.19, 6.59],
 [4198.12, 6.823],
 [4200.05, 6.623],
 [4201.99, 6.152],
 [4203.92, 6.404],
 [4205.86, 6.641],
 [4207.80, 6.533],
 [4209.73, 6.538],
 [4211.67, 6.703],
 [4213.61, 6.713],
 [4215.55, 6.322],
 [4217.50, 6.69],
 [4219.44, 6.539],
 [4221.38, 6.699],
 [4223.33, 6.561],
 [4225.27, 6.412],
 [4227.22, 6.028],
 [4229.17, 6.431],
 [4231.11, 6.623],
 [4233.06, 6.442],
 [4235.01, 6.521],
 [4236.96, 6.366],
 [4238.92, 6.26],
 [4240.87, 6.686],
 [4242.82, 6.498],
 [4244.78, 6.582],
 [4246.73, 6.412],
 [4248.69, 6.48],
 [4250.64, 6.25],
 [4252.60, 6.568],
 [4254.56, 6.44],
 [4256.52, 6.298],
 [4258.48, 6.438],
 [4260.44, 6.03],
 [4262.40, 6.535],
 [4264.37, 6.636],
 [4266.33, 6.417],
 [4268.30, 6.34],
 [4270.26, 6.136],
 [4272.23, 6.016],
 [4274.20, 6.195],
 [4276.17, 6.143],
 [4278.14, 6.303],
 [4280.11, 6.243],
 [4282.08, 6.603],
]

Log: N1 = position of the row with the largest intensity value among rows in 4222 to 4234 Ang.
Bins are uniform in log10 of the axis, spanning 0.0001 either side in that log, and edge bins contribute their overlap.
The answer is 4231.11 Ang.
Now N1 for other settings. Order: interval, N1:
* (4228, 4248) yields 4240.87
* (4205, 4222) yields 4213.61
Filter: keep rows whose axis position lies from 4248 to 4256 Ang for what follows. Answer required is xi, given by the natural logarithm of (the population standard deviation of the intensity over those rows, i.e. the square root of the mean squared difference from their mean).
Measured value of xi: -2.2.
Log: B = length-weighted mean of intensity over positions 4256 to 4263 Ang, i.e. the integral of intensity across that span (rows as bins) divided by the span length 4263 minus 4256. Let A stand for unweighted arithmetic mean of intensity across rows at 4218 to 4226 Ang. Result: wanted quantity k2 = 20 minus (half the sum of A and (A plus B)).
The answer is 10.3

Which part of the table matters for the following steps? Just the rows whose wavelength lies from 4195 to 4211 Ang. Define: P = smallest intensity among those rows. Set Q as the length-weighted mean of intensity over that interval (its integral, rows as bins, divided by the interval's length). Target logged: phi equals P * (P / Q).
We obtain 5.78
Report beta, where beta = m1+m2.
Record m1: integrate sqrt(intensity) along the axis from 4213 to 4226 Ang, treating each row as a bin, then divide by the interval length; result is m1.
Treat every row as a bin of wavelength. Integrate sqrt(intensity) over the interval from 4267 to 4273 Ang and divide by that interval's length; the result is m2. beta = 5.05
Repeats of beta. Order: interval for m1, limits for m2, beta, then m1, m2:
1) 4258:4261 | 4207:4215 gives 5.07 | 2.50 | 2.57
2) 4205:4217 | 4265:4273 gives 5.06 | 2.56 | 2.50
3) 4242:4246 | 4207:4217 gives 5.12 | 2.56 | 2.56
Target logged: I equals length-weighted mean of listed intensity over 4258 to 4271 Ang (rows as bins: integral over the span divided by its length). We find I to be 6.36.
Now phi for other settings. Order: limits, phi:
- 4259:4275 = 5.75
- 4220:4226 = 6.26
